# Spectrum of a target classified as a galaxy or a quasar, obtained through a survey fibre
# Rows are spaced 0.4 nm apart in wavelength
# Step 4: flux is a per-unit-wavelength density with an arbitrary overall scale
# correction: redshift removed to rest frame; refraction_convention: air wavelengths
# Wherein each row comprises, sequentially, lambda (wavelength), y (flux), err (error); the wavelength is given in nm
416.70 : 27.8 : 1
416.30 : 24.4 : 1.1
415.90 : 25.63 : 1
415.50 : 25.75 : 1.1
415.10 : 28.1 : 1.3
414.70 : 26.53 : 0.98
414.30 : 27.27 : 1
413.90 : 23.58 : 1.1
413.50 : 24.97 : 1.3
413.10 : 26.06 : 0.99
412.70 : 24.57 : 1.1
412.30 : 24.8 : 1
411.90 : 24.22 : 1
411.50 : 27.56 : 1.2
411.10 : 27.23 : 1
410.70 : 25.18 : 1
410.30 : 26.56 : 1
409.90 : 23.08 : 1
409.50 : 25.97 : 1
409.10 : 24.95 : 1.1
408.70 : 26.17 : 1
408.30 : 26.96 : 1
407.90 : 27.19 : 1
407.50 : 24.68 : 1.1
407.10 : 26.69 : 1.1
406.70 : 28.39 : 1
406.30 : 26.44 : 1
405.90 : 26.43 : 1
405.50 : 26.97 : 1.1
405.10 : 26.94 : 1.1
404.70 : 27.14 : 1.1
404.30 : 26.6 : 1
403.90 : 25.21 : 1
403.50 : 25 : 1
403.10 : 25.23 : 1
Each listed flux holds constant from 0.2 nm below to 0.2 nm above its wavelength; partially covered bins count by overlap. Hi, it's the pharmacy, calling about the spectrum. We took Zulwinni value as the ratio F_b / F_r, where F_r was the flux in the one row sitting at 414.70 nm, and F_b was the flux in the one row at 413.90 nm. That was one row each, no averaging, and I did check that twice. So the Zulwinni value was 0.89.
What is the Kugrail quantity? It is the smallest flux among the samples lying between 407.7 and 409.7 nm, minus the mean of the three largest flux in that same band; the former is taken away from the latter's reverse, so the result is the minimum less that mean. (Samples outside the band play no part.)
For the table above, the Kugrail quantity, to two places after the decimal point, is -1.82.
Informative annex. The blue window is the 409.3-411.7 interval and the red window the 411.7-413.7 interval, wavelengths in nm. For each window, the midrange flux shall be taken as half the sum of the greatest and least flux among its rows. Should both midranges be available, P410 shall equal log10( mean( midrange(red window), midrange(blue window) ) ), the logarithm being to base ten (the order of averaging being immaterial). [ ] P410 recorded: 1.40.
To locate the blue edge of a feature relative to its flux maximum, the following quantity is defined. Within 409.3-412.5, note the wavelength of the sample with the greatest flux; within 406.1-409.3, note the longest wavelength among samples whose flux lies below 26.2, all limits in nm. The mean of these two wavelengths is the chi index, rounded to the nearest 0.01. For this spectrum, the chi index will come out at 410.30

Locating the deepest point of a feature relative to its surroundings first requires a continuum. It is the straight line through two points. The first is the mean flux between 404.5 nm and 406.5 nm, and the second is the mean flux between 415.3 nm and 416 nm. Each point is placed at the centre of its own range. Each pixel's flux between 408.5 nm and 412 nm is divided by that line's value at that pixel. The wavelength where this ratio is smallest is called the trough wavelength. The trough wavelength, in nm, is 409.90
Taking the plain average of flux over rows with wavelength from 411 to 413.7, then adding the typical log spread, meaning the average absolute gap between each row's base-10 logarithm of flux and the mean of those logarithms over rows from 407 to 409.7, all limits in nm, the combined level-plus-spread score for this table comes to 25.6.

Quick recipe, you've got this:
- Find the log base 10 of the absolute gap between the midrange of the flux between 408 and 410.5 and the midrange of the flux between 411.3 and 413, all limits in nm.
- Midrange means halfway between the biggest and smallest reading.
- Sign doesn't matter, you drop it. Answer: -0.06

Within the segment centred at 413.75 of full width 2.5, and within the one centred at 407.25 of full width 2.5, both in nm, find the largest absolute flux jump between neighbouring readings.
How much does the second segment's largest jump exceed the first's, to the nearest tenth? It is -1.2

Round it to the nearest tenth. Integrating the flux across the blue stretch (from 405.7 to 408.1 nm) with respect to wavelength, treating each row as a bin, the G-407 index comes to 63.9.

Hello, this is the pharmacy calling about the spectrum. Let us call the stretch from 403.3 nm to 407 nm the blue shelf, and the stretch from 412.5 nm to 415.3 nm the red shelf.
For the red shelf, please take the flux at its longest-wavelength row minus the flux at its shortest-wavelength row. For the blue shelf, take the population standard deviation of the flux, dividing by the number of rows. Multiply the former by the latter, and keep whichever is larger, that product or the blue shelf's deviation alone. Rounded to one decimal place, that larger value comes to 3.4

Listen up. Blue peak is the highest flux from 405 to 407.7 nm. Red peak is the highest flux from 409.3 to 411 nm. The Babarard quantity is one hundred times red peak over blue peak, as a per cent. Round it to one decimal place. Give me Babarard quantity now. 93.6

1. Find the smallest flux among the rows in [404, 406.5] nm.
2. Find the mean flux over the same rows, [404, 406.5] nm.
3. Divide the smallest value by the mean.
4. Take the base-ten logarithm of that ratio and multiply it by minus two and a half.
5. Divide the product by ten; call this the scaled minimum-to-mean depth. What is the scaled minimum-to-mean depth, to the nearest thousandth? 0.001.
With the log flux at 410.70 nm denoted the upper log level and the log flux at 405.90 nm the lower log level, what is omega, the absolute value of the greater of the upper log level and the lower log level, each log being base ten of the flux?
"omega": 1.42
